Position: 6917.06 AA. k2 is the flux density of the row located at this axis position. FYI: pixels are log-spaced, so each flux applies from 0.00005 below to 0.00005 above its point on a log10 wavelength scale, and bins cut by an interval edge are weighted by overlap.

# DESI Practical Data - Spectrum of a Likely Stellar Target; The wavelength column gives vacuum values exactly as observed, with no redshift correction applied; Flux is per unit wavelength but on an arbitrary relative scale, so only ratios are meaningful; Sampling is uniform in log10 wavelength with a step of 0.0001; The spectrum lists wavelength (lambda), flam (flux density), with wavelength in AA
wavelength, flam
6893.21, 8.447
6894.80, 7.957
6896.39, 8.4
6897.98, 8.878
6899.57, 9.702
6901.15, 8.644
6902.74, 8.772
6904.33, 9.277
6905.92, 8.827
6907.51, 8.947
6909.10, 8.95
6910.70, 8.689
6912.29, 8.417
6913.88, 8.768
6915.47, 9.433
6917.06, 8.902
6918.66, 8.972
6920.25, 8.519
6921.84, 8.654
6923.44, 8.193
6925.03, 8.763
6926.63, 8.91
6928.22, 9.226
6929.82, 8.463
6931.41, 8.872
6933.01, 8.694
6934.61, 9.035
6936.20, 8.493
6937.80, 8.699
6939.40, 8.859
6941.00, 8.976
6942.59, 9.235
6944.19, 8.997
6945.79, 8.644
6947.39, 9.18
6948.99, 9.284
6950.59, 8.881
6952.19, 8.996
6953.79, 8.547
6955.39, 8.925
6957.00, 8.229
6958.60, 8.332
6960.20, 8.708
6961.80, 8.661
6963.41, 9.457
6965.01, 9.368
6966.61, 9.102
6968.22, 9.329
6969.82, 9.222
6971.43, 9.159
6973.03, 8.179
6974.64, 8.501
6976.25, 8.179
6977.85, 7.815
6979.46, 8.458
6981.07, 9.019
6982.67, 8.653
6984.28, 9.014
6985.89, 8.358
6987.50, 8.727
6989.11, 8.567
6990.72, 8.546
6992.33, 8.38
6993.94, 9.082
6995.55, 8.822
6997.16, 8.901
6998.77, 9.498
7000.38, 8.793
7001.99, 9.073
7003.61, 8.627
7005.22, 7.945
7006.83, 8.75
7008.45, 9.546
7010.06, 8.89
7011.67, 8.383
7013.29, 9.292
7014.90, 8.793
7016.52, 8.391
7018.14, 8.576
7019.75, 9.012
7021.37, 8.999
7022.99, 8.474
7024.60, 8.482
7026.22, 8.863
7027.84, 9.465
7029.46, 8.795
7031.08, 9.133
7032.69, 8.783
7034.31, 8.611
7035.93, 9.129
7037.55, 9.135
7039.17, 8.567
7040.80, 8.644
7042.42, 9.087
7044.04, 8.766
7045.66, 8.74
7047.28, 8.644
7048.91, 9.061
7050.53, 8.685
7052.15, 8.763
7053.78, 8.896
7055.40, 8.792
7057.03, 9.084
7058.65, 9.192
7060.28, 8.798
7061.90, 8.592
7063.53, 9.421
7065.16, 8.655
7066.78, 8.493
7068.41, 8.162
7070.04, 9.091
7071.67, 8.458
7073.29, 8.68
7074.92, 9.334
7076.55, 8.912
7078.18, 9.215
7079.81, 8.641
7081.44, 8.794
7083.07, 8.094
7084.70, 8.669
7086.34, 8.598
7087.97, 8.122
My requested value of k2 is 8.902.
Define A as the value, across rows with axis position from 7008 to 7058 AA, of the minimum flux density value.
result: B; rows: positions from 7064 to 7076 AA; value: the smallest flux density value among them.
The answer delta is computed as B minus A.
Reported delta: -0.22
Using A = 8.383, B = 8.162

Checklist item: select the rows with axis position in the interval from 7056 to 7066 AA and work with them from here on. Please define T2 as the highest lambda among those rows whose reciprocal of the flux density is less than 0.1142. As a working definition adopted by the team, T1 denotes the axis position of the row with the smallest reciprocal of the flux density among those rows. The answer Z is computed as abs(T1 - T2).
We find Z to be 0.0 AA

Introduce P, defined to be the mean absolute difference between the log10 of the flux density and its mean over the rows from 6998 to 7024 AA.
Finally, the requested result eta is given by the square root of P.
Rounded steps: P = 0.0160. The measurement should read 0.126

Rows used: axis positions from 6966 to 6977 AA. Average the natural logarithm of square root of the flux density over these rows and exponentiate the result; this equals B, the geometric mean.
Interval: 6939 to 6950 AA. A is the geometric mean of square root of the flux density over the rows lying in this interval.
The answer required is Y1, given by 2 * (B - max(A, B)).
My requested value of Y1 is -0.075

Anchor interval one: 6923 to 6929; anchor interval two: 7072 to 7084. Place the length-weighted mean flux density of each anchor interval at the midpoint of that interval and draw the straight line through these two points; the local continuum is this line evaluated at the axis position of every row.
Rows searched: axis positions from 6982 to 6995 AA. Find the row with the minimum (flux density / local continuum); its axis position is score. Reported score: 6985.89 AA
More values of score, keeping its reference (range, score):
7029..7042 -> 7039.17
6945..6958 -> 6957.00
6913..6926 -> 6923.44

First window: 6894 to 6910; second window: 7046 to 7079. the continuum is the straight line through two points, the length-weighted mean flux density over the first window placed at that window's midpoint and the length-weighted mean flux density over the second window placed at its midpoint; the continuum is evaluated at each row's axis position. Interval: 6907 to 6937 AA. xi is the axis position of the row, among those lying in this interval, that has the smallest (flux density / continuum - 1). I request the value 6923.44 AA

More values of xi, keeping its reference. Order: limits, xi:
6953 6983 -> 6977.85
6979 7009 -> 7005.22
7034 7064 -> 7039.17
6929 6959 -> 6957.00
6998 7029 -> 7005.22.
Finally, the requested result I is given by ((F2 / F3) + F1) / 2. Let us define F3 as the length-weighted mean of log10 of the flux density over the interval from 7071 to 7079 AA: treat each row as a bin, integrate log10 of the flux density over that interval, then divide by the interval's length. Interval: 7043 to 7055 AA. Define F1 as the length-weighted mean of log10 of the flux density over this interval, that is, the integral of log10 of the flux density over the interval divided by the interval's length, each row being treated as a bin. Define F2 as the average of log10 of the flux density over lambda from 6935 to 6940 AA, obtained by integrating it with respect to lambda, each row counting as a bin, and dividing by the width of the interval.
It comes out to 0.967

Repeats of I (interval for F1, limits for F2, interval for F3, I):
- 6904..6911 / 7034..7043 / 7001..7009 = 0.978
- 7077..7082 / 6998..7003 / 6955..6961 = 0.989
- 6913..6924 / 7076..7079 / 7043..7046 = 0.979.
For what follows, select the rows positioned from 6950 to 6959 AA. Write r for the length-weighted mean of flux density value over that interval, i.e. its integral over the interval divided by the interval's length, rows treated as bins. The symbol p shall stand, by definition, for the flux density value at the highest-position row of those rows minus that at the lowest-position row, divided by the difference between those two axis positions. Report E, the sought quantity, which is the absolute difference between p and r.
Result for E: 8.73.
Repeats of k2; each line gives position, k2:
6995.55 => 8.822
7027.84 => 9.465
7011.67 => 8.383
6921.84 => 8.654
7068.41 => 8.162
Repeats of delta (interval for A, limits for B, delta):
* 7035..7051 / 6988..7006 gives -0.62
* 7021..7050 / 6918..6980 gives -0.66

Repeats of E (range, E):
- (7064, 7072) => 8.64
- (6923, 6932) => 8.68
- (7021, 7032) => 8.87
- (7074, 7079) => 9.18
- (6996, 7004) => 9.03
